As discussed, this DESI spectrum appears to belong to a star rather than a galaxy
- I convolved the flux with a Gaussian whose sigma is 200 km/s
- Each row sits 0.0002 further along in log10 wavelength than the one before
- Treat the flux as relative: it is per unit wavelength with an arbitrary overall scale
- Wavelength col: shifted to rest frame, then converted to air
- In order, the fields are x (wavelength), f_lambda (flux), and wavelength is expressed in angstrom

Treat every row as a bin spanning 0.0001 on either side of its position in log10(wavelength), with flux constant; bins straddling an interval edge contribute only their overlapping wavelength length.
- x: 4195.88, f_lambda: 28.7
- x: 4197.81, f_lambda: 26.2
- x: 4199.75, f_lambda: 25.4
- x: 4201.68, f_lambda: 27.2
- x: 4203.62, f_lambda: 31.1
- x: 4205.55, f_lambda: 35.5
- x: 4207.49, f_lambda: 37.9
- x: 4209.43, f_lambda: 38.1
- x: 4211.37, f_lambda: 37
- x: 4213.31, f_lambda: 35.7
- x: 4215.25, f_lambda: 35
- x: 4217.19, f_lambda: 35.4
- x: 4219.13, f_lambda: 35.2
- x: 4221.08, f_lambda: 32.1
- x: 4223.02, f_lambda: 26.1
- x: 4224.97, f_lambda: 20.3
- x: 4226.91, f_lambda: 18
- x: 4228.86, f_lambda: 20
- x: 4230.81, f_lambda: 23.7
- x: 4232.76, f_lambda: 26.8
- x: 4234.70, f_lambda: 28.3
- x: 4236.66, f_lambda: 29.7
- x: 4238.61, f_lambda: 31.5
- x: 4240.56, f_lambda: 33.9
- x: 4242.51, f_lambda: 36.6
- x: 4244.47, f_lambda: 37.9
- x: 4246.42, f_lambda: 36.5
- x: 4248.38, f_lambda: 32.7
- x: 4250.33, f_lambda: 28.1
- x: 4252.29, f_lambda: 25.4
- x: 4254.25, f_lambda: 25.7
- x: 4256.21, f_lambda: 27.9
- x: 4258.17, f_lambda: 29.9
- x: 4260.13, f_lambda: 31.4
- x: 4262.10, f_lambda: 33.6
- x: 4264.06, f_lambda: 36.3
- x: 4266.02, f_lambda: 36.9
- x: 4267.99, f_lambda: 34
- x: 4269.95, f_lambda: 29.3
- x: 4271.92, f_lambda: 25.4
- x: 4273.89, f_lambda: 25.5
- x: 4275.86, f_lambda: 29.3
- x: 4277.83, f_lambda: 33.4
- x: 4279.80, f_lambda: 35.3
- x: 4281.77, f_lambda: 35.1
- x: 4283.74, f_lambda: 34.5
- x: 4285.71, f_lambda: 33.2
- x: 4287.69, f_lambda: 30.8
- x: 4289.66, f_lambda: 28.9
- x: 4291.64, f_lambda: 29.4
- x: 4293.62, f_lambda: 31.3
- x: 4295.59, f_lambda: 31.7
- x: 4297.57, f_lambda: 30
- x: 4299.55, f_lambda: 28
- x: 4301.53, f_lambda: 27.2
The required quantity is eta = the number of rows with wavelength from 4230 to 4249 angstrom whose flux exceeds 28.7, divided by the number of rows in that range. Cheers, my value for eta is 0.70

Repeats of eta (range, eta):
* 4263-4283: 0.80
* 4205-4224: 0.90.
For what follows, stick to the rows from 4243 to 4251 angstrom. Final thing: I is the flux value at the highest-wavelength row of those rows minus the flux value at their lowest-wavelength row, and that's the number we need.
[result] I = -10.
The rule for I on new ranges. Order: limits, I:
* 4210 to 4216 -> -2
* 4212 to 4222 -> -4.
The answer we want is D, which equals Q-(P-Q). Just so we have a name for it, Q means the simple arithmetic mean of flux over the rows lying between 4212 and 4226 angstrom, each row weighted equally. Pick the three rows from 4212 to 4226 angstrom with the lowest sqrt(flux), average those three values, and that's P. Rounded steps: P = 5.09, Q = 31.4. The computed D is 57.7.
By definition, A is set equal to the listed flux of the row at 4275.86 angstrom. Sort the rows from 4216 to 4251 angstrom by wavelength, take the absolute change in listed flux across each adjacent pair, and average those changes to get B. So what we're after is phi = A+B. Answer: 32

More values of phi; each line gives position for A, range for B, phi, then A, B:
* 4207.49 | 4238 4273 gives 40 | 37.9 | 2.46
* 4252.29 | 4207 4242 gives 28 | 25.4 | 2.18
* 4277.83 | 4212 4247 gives 36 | 33.4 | 2.34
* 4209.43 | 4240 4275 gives 40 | 38.1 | 2.33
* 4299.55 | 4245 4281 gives 31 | 28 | 2.59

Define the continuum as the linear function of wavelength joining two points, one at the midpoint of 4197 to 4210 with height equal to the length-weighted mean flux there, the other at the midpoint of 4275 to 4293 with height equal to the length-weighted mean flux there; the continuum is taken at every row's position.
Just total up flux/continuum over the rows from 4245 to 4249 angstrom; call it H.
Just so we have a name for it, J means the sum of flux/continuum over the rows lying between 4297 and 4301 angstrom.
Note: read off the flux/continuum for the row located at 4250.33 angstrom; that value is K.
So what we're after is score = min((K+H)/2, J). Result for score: 1.53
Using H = 2.17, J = 1.8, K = 0.88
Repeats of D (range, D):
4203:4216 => 65.7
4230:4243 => 55.0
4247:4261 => 52.3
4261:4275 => 58.0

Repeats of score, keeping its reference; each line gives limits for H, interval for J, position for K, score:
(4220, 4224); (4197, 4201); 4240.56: 1.45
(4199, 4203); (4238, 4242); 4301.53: 1.26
